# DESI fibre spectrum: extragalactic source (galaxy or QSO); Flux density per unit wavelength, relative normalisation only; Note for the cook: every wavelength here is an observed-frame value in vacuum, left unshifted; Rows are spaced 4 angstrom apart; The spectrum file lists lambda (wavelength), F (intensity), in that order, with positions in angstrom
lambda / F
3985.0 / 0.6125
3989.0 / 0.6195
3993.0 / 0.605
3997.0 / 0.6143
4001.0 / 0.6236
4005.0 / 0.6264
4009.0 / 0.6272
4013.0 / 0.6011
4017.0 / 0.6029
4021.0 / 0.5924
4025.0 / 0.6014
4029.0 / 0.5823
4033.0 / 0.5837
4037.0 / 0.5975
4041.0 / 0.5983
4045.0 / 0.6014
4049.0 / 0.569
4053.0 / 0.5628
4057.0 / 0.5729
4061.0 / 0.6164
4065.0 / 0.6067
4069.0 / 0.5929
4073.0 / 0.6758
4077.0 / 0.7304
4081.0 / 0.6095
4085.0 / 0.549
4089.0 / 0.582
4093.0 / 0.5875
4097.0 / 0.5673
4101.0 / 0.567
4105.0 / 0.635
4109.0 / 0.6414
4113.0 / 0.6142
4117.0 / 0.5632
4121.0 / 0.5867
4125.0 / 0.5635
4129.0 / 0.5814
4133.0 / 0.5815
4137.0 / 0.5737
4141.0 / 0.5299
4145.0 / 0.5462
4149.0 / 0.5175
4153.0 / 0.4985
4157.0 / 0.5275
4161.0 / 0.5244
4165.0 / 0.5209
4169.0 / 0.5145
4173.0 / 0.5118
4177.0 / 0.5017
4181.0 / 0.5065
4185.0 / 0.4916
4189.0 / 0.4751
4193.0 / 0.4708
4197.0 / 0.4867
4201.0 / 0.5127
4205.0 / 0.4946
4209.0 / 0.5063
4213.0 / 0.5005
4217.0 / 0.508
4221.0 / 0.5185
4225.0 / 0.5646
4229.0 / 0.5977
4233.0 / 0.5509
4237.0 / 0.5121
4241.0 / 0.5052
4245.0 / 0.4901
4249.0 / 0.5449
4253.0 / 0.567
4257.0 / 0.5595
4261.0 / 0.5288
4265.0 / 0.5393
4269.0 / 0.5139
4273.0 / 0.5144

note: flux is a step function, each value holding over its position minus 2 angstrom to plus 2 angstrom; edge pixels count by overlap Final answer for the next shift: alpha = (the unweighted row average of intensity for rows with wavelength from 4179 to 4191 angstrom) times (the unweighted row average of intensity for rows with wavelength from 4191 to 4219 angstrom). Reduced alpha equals 0.24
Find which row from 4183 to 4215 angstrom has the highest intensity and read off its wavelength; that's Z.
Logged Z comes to 4201.0 angstrom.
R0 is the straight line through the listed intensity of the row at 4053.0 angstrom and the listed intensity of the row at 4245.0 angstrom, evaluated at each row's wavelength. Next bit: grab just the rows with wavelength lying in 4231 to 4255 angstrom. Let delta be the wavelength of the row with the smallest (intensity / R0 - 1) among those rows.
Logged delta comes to 4245.0 angstrom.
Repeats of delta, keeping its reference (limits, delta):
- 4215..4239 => 4217.0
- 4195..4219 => 4197.0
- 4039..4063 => 4053.0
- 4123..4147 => 4141.0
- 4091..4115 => 4097.0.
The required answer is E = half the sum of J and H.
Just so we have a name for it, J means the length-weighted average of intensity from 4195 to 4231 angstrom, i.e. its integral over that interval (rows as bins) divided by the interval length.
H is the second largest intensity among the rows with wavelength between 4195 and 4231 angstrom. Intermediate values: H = 0.5646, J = 0.52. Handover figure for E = 0.54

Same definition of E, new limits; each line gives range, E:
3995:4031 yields 0.62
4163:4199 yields 0.51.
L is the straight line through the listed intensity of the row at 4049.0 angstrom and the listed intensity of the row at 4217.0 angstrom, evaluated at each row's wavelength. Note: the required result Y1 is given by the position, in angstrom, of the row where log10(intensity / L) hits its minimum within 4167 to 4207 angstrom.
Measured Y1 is 4193.0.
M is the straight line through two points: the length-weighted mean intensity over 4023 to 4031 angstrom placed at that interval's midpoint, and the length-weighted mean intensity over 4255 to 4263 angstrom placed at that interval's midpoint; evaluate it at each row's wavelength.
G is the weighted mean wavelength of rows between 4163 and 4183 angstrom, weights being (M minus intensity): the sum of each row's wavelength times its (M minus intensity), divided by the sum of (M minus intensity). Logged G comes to 4173.5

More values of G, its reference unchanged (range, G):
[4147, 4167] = 4156.3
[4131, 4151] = 4147.3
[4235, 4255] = 4239.6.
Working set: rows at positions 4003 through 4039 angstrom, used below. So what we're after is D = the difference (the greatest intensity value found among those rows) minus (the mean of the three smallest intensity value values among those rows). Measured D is 0.041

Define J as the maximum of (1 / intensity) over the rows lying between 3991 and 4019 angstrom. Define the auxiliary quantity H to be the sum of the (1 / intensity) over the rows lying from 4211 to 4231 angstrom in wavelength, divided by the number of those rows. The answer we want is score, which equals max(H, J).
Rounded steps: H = 1.87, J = 1.66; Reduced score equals 1.87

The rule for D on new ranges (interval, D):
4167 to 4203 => 0.037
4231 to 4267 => 0.065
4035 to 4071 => 0.048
